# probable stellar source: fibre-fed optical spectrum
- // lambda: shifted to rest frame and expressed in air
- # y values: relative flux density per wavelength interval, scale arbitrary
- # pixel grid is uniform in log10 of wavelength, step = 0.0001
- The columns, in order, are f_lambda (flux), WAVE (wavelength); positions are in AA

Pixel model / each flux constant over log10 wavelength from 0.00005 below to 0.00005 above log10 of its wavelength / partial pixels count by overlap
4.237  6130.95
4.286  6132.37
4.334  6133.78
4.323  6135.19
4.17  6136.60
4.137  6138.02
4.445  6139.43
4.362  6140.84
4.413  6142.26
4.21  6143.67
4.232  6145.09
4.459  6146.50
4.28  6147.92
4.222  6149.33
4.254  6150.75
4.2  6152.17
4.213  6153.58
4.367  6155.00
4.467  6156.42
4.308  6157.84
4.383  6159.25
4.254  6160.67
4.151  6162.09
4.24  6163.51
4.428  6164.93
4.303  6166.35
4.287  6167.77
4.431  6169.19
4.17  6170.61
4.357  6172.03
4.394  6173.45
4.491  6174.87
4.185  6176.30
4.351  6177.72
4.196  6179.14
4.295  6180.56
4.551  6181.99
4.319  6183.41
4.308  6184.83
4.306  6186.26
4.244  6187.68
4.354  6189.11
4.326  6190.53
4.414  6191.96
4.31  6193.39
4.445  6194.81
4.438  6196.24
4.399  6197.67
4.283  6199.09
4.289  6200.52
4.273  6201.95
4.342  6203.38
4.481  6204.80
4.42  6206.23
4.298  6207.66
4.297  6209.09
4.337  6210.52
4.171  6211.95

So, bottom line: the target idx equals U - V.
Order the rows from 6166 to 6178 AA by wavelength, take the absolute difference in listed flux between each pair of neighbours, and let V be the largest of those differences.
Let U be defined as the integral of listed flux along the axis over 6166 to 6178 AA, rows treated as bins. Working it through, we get 52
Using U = 52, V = 0.31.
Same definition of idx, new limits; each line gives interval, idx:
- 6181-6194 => 56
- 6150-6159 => 39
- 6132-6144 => 51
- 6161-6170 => 39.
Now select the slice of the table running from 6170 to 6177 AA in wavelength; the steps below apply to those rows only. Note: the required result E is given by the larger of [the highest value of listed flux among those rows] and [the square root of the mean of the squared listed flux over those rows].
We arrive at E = 4.49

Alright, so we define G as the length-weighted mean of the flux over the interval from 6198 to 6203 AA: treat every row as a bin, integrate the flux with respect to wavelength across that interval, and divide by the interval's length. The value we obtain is 4.30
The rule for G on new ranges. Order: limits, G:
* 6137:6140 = 4.27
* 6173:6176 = 4.40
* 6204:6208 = 4.42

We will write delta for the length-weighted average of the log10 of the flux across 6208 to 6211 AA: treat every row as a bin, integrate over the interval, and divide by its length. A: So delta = 0.635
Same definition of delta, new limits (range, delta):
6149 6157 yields 0.632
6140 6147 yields 0.637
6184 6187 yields 0.635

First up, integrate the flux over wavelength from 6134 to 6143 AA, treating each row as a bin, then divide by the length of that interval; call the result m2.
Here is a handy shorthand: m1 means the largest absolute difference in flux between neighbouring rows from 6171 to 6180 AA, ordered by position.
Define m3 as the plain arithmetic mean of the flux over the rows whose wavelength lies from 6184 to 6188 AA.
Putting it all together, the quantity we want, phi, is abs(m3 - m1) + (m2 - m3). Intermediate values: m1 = 0.306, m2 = 4.31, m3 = 4.29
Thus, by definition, 4.01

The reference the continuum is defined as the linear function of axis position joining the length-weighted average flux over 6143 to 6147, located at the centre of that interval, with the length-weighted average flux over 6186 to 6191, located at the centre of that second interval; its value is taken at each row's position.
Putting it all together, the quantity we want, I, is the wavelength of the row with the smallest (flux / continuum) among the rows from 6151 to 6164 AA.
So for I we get 6162.09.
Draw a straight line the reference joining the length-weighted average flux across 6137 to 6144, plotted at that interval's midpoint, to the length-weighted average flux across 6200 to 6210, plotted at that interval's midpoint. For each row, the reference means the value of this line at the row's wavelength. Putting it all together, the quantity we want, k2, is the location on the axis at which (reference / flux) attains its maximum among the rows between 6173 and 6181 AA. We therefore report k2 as 6176.30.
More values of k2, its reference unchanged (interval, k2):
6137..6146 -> 6138.02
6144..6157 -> 6152.17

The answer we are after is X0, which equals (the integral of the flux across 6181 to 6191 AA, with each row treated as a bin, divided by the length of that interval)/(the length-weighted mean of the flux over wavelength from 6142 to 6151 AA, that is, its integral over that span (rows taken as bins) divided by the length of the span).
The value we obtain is 1.01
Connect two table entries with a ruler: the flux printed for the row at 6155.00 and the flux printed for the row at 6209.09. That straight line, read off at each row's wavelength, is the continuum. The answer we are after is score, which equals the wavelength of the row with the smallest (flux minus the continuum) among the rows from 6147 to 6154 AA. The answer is 6152.17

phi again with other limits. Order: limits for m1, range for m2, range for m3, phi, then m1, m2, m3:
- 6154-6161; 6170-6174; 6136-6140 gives 4.15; 0.159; 4.31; 4.25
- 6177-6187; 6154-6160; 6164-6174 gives 4.12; 0.256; 4.37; 4.34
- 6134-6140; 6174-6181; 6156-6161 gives 4.00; 0.308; 4.31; 4.35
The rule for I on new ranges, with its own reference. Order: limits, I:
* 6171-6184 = 6176.30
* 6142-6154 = 6152.17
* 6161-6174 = 6162.09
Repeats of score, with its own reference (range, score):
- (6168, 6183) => 6170.61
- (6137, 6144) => 6138.02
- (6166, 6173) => 6170.61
